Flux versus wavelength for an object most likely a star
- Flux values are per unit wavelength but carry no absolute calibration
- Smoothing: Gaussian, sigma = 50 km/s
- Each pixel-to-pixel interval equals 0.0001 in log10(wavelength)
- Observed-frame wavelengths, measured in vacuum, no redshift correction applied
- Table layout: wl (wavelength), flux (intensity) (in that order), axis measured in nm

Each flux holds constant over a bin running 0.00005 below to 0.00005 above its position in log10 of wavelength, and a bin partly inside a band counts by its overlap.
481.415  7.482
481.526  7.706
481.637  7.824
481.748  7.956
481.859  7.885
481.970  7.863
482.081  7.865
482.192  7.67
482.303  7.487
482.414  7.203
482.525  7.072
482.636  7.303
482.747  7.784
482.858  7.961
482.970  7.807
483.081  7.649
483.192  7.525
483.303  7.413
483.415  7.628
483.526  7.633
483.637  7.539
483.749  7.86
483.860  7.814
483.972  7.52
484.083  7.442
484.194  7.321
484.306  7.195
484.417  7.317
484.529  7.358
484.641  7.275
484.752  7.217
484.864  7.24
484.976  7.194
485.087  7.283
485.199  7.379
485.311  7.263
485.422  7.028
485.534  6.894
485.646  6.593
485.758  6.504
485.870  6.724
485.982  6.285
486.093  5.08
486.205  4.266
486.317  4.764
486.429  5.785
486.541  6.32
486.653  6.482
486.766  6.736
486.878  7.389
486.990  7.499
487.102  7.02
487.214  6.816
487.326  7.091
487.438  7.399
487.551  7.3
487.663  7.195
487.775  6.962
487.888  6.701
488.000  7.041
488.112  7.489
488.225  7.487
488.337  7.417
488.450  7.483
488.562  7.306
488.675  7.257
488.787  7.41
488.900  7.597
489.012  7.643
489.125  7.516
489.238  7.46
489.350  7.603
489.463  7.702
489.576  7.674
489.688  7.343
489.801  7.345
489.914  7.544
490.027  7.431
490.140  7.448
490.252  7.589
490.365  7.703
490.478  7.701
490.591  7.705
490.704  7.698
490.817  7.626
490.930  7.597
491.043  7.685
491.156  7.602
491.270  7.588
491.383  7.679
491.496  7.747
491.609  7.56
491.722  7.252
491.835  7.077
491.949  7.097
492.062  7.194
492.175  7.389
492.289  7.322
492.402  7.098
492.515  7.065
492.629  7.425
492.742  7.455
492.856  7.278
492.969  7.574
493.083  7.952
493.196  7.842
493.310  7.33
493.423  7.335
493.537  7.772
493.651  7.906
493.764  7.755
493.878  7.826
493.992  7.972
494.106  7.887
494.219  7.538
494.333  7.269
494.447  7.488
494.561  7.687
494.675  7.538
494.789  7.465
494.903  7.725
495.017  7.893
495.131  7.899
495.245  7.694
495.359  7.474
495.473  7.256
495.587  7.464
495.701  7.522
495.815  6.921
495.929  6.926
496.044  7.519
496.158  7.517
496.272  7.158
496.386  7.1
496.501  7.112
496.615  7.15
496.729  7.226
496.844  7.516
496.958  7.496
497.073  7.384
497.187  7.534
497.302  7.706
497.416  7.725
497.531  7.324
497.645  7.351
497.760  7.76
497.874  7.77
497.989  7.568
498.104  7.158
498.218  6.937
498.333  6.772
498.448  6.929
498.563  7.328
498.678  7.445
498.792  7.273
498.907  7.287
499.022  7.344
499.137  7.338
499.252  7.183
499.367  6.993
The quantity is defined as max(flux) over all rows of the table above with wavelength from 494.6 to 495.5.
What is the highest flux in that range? 7.899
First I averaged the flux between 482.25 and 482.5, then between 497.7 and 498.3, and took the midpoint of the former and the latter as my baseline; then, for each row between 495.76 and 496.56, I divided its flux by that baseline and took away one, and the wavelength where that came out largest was 496.044 nm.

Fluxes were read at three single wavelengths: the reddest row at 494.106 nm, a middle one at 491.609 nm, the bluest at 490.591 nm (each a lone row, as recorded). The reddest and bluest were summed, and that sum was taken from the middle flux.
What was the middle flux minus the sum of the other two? -8.0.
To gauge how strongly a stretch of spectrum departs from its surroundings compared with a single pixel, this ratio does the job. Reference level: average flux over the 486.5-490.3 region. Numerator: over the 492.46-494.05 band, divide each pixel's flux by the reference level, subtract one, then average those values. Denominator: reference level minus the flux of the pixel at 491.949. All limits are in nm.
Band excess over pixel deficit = 0.23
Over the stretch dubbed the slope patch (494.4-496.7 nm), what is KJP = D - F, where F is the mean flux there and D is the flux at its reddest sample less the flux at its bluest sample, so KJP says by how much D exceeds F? -7.8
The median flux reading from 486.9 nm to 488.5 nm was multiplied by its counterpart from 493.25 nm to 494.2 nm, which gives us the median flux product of 56.5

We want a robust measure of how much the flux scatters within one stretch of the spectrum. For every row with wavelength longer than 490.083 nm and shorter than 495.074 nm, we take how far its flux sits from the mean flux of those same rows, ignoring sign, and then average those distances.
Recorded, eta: 0.20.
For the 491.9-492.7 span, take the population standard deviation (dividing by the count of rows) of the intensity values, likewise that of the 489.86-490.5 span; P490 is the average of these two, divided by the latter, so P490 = 1.14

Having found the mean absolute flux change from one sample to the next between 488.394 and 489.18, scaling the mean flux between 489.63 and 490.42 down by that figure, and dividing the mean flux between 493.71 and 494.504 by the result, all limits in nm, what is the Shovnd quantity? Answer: 0.126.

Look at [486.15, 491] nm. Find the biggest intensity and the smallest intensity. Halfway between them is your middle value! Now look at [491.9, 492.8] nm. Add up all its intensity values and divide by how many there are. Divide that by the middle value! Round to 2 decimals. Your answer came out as 1.21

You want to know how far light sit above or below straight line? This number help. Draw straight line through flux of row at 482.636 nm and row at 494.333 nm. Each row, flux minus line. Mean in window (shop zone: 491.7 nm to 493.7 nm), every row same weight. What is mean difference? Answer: 0.14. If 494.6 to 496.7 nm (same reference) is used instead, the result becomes 0.14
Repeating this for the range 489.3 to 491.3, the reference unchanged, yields 0.31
